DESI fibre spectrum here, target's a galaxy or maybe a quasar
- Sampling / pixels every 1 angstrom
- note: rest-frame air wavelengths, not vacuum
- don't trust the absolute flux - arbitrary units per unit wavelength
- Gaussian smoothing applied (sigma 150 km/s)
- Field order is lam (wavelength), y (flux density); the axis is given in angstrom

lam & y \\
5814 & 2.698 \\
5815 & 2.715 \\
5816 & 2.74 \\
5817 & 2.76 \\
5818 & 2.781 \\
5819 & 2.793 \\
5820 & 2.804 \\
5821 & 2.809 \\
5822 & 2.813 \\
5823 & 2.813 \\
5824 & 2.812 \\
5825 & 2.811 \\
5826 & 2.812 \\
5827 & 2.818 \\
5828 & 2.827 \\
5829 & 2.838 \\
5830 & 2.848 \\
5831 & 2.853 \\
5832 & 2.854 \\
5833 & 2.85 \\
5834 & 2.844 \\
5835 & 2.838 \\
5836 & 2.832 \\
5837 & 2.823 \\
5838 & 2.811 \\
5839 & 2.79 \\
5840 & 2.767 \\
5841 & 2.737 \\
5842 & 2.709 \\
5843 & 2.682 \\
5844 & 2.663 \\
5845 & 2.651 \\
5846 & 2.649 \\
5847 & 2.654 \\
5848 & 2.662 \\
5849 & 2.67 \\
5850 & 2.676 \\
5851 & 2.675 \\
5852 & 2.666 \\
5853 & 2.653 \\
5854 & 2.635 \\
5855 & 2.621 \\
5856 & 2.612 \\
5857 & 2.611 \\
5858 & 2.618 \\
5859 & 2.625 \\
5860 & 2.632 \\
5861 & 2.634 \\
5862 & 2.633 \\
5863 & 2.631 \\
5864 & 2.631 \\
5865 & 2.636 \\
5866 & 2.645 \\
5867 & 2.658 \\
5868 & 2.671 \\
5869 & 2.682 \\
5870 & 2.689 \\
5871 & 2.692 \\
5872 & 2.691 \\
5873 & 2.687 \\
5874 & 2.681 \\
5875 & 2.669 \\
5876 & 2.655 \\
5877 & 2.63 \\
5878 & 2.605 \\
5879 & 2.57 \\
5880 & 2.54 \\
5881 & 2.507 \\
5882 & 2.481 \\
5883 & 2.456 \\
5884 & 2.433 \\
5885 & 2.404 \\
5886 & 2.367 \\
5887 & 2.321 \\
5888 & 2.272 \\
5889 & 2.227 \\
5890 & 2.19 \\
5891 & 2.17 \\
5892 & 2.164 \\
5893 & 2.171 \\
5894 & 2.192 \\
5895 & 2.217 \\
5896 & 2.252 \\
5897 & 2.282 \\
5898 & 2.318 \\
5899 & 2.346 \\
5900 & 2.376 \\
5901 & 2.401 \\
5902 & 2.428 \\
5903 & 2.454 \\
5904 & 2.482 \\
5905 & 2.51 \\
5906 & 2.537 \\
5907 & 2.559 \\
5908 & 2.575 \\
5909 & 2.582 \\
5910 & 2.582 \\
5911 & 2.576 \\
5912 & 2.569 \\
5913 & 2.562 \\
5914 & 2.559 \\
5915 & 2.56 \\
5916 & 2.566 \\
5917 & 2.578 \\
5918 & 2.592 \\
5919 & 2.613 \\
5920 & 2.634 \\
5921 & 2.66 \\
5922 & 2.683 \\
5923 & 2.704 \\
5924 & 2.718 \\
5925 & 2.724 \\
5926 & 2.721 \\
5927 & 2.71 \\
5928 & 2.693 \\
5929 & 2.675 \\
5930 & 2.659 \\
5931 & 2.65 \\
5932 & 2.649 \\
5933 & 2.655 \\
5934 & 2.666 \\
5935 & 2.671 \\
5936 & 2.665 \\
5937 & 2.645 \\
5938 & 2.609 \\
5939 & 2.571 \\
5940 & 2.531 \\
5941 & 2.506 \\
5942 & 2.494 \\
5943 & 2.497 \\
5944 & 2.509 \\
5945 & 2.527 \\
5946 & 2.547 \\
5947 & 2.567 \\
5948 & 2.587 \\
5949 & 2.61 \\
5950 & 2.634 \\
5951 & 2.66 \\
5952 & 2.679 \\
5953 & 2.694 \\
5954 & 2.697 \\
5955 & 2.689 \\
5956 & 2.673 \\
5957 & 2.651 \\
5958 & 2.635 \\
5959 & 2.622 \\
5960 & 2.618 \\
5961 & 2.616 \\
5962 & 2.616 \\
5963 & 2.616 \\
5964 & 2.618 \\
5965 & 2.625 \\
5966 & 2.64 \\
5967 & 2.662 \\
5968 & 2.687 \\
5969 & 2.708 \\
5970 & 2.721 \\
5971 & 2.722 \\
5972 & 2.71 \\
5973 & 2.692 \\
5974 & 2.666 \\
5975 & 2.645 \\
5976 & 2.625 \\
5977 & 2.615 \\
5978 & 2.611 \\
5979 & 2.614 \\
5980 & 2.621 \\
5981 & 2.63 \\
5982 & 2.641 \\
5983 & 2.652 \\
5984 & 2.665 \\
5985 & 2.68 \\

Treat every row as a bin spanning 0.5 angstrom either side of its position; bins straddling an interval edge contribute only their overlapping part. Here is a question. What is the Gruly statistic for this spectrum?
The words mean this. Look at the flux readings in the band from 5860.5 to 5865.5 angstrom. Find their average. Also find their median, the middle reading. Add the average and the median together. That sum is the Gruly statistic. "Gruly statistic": 5.27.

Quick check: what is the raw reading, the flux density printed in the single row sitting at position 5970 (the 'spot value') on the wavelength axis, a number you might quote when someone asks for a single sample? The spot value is 2.721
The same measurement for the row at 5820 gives 2.804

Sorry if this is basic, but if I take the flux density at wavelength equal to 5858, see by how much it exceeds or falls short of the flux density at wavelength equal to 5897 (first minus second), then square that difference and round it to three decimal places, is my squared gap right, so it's 0.113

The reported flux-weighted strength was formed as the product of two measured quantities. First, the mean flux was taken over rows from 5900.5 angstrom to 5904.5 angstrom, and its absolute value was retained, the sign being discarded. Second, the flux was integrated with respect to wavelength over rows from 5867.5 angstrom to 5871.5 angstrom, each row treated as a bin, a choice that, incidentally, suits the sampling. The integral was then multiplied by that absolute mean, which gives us 26.2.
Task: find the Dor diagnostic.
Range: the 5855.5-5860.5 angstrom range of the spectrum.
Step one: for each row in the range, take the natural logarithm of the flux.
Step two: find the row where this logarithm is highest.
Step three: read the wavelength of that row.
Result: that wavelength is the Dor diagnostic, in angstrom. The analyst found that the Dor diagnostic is 5860 angstrom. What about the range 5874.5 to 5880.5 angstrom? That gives 5875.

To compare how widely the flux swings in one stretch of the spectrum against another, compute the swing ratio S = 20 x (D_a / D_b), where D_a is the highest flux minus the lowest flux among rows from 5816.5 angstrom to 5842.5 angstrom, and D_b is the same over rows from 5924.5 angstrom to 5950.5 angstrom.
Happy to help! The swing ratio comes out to 13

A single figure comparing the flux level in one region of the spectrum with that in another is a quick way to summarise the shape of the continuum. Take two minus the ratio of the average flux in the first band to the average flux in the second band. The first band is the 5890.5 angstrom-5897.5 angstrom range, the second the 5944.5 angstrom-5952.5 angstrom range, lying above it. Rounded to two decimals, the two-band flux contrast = 1.15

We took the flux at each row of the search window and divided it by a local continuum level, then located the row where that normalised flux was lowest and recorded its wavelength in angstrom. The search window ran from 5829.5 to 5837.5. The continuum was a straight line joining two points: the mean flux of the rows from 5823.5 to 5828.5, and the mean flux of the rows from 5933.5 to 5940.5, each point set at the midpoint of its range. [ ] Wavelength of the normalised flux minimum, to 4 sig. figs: 5837 angstrom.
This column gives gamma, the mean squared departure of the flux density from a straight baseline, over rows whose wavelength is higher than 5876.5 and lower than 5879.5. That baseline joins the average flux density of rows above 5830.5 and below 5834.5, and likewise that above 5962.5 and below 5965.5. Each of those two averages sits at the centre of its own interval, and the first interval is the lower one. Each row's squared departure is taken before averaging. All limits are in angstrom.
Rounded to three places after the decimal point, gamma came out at 0.029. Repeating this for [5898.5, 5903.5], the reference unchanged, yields 0.110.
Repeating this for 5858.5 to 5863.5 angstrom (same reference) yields 0.029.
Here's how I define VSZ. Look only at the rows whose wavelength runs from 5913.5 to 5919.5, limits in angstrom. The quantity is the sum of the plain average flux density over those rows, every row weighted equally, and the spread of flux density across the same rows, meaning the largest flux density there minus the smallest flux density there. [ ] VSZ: 2.63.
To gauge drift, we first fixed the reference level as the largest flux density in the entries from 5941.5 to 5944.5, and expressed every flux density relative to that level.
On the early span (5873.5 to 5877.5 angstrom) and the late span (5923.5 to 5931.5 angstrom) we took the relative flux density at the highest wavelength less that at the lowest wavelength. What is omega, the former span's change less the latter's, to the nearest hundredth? 0.02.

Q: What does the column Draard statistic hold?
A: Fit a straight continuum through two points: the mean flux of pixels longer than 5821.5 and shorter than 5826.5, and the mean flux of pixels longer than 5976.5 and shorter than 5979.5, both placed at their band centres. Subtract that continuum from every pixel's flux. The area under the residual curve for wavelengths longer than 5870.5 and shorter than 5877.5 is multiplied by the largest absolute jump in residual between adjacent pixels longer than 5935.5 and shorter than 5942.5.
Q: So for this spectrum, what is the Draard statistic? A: -0.02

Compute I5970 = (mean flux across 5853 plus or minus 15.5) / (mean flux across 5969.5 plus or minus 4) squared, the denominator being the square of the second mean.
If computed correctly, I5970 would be 0.37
